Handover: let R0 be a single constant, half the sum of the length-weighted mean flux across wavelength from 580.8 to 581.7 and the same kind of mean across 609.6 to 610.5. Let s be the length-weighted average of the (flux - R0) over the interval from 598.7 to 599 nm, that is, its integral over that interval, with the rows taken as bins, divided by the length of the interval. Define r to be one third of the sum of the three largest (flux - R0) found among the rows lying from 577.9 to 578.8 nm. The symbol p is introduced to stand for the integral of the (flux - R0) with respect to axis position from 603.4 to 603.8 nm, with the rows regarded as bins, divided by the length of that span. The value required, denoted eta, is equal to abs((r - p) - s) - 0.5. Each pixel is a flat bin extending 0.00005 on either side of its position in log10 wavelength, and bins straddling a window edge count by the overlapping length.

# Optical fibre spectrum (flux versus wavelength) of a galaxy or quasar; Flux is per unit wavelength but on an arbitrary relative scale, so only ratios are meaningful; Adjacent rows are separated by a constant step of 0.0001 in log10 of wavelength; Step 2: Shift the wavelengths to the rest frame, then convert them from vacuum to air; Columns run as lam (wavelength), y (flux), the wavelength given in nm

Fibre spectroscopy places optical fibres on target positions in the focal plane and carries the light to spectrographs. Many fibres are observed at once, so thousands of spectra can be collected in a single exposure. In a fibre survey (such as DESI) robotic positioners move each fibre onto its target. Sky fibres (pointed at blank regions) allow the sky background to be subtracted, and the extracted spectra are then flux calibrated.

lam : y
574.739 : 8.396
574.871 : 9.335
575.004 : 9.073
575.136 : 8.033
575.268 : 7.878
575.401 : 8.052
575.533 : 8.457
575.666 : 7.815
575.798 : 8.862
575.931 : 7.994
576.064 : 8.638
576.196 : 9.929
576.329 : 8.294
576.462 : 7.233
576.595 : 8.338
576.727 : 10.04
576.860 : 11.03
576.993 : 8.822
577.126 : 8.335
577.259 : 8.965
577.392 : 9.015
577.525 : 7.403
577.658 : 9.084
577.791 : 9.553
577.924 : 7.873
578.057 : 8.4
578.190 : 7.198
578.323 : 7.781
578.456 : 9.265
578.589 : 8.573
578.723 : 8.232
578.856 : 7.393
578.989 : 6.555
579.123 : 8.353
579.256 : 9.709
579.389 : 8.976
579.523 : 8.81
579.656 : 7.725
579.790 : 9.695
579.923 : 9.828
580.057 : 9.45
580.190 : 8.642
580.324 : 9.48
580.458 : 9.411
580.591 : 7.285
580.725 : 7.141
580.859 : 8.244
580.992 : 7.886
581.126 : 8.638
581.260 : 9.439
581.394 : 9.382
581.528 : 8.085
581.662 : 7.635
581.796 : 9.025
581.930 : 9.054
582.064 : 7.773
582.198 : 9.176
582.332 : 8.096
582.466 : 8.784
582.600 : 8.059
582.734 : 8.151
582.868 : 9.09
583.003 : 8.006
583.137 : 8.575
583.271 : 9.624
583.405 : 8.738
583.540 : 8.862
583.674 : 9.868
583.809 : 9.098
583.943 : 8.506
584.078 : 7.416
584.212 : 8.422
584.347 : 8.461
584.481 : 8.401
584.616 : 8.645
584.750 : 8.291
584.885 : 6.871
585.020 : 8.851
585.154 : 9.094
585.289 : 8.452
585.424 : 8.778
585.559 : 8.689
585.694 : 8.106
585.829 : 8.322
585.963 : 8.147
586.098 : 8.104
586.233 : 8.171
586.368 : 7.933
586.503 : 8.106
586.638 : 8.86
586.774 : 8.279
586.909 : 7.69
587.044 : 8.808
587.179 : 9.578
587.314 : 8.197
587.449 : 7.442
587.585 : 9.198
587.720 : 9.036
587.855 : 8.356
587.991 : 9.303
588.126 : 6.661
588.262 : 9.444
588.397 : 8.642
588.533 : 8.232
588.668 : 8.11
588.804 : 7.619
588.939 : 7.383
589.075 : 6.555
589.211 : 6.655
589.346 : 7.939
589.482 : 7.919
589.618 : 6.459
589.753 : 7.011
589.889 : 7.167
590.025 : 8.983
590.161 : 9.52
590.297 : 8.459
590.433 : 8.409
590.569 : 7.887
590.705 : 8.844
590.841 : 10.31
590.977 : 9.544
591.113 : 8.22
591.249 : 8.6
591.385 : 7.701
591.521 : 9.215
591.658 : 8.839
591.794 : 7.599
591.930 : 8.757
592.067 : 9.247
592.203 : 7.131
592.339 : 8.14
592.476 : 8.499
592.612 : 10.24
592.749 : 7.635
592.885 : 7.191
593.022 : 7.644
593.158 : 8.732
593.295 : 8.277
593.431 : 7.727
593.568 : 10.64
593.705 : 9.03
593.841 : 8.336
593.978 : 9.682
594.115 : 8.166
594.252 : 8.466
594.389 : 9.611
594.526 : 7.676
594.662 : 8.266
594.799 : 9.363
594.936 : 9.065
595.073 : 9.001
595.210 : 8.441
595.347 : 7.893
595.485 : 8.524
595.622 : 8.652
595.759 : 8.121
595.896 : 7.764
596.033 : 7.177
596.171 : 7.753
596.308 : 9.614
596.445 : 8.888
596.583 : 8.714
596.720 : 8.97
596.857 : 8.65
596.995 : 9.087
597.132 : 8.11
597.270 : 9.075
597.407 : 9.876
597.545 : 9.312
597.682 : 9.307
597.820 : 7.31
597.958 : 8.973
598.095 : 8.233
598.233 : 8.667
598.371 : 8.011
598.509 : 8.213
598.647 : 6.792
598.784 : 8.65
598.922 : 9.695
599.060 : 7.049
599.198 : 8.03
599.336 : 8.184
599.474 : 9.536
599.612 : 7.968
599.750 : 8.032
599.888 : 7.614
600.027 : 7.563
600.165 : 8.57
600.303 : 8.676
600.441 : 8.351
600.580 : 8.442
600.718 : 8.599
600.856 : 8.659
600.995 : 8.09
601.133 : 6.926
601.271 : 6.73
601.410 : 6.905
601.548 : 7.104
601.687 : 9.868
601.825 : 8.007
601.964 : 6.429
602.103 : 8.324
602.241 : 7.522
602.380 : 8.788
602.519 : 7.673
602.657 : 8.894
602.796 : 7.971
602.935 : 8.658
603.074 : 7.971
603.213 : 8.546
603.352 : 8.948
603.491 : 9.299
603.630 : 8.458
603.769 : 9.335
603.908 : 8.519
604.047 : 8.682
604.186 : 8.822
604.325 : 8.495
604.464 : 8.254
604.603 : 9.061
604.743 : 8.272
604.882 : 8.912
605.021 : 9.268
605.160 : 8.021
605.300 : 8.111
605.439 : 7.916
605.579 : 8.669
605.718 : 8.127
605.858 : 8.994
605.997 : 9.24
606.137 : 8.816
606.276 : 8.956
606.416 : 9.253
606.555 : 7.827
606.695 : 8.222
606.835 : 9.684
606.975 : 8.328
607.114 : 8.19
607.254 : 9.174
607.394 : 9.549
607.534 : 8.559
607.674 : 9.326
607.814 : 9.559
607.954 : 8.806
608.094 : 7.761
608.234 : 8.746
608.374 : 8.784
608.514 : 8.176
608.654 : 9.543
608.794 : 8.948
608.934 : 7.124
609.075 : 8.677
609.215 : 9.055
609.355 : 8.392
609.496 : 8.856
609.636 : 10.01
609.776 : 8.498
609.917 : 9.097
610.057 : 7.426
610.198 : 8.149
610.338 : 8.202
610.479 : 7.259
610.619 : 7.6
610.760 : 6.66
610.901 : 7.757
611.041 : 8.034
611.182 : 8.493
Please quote 0.3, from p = 0.6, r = 0.31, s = 0.55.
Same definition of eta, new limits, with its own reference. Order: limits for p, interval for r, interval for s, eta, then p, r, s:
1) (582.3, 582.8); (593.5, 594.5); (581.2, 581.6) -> 0.7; -0.2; 1.54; 0.51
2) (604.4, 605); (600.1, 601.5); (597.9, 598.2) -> -0.3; 0.2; 0.21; 0.16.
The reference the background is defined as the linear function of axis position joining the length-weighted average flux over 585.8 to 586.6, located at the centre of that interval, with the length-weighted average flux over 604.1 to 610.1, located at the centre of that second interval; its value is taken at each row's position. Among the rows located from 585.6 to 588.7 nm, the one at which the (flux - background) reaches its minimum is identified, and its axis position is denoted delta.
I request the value 588.126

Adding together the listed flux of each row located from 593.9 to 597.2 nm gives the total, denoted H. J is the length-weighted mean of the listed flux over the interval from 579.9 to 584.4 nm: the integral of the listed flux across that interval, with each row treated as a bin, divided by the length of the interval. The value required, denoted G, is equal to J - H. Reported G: -197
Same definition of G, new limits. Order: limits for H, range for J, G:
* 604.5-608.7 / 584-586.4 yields -254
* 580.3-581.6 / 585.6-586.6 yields -77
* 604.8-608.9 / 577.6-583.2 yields -245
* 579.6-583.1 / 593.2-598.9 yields -215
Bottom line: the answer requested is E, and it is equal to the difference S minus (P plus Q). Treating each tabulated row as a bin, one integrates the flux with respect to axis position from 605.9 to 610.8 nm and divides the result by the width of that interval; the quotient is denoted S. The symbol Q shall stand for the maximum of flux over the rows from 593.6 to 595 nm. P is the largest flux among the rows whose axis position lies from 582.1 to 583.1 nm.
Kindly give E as -10.3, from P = 9.176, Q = 9.682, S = 8.60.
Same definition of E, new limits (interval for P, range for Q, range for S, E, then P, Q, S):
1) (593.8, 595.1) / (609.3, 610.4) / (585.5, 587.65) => -11.3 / 9.682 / 10.01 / 8.35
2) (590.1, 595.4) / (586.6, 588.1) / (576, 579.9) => -11.6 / 10.64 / 9.578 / 8.61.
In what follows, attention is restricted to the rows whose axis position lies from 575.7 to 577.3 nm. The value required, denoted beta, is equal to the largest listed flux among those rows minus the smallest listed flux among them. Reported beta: 3.8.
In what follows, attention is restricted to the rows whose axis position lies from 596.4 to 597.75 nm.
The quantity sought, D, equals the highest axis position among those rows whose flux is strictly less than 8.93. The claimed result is 597.132 nm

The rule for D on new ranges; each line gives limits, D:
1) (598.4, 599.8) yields 599.750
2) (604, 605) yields 604.882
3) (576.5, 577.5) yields 577.126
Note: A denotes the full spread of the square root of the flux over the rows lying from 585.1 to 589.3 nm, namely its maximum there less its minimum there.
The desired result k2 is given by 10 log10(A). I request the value -2.7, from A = 0.53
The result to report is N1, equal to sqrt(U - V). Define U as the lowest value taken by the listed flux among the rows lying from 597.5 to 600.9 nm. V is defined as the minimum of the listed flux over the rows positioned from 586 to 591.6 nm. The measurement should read 0.58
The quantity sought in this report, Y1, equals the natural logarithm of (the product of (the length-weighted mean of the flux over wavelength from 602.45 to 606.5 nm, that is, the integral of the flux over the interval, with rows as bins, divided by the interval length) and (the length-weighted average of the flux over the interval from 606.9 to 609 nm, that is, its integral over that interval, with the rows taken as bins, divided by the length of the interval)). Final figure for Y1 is 4.32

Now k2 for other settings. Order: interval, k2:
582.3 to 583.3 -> -5.6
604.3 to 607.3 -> -5.0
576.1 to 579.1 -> -1.2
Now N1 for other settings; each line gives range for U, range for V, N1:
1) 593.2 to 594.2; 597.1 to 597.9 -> 0.65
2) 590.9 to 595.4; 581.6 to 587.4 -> 0.51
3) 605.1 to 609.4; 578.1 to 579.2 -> 0.75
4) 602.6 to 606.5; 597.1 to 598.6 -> 0.78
